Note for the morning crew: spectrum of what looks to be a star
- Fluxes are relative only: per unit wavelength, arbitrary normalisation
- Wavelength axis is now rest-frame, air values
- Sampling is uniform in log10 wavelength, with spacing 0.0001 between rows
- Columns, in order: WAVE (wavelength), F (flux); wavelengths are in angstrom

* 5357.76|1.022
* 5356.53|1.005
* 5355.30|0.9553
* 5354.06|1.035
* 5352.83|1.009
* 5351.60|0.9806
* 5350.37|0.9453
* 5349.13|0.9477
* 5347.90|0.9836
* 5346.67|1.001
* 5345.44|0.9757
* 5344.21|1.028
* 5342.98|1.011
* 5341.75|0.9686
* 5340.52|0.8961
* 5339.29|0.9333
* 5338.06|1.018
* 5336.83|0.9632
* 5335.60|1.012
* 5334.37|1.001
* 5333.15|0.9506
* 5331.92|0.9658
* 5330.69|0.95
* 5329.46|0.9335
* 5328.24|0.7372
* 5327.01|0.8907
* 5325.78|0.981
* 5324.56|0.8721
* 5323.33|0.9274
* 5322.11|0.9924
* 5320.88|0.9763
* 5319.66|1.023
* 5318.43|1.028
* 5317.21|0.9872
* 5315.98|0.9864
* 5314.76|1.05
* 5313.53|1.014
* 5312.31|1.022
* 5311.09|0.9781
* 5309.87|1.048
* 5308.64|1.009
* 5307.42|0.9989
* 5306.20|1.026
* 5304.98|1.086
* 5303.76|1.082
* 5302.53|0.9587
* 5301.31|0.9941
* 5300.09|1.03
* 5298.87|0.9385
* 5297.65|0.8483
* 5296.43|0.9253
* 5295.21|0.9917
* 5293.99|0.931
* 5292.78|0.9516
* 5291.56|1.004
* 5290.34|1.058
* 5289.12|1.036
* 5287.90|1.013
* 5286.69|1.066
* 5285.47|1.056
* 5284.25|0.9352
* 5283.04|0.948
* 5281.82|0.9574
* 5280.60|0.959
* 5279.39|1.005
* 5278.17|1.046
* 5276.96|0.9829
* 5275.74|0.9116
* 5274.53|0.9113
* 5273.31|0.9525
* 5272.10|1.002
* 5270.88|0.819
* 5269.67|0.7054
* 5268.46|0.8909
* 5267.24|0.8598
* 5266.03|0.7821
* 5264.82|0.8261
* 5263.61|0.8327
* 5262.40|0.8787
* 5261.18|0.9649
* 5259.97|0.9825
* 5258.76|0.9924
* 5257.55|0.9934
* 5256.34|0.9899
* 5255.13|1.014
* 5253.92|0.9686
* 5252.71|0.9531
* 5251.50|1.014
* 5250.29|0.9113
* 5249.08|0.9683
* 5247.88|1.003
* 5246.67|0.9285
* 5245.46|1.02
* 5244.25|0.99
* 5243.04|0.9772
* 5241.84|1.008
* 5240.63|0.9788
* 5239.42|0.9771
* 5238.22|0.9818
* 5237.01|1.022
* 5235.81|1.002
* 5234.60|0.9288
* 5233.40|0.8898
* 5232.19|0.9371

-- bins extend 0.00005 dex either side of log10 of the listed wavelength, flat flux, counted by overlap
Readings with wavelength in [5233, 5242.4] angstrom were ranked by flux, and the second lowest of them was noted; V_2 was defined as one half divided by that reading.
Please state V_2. 0.54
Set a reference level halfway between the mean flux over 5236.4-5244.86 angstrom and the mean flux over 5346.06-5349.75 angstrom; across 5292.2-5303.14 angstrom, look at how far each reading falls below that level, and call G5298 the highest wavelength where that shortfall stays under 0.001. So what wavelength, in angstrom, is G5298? 5301.31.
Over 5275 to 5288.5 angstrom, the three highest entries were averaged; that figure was 1.06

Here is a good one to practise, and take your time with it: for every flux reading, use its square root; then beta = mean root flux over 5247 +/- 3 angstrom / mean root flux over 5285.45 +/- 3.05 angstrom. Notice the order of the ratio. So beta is 0.99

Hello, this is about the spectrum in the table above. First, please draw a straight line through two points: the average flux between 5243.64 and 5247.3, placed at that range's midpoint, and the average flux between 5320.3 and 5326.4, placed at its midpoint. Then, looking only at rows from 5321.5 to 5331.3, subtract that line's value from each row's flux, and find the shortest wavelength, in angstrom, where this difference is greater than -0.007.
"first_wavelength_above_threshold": 5322.11 angstrom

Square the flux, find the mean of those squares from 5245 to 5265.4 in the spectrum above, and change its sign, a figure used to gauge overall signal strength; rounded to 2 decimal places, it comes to -0.92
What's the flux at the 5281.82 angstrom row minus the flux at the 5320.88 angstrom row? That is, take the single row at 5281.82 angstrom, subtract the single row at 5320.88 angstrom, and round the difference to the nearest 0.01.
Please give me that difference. -0.02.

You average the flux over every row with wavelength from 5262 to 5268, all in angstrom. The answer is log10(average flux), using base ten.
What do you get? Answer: -0.078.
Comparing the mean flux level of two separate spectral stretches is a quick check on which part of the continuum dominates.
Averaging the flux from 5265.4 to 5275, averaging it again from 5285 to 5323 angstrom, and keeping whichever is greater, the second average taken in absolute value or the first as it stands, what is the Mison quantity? 1.00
